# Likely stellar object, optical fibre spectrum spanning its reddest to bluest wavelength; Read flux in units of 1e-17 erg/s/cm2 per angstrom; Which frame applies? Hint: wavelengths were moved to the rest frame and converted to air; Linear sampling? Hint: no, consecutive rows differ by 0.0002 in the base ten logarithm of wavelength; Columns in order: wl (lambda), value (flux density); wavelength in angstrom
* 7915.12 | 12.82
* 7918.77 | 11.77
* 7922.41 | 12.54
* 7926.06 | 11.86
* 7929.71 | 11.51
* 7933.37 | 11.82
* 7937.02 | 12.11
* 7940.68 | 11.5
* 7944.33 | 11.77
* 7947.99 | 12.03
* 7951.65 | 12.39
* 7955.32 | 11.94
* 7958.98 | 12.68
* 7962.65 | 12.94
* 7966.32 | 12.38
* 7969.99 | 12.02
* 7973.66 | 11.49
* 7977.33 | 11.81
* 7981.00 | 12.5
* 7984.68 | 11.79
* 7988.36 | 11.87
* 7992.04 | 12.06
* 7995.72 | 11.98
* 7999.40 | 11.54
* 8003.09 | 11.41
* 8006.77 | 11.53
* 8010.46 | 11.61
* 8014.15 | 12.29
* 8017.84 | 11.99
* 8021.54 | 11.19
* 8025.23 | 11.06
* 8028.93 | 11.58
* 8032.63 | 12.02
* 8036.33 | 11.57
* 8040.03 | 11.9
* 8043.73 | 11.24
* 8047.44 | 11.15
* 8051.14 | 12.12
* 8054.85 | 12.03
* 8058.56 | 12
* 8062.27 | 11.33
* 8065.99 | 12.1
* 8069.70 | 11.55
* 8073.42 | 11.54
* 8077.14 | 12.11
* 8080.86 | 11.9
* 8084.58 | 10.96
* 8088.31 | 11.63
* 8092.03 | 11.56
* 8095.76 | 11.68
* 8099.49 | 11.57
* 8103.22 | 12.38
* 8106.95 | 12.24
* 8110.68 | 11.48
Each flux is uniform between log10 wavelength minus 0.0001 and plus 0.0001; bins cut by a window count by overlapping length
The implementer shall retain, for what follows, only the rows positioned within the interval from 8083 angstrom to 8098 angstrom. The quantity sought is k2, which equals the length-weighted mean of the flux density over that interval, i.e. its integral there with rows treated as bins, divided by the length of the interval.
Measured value 11.47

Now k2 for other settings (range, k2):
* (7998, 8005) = 11.47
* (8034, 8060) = 11.72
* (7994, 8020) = 11.76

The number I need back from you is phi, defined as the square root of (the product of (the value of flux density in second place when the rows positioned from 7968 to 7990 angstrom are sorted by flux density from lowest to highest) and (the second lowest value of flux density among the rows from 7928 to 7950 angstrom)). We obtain 11.6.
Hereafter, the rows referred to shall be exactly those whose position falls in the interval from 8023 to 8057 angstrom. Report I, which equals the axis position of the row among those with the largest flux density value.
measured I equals 8051.14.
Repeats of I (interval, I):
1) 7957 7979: 7962.65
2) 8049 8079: 8051.14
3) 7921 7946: 7922.41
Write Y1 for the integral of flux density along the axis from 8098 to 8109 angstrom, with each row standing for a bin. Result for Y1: 133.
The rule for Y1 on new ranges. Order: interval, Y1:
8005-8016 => 130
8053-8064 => 130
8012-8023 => 130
